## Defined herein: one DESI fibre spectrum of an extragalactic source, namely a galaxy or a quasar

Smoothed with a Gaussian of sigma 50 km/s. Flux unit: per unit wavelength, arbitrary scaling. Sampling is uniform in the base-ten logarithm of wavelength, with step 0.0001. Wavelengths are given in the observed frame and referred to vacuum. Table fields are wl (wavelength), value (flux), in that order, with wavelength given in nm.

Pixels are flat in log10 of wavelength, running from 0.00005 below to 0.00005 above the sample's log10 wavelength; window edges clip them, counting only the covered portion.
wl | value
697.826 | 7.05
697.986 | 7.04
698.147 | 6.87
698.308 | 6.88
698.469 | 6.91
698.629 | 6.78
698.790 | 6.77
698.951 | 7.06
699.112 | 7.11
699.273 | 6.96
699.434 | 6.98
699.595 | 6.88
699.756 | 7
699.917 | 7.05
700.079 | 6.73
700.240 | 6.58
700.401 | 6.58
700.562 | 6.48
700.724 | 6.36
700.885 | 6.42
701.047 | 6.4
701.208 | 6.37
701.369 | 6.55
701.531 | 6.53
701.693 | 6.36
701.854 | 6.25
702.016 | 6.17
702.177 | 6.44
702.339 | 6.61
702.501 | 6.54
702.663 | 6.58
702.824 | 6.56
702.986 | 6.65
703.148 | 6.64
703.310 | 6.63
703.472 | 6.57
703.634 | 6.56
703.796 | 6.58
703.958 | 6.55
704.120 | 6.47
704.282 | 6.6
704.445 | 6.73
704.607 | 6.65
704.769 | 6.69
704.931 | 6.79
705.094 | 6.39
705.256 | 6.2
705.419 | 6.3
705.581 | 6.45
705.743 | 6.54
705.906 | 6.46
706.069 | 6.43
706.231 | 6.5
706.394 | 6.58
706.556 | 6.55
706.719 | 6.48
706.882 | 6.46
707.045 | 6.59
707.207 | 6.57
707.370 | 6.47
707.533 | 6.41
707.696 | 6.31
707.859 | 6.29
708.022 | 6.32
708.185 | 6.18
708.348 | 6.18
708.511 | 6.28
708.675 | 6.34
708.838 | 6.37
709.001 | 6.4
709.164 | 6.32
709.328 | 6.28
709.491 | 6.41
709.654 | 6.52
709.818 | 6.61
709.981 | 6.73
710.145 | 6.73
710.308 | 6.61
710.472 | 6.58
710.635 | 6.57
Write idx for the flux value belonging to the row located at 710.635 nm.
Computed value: 6.57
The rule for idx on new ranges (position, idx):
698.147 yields 6.87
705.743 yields 6.54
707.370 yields 6.47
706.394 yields 6.58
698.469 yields 6.91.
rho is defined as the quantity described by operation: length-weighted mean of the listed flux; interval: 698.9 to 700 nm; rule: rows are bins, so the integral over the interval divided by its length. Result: 7.00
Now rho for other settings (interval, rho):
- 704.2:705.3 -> 6.59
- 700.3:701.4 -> 6.45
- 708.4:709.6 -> 6.34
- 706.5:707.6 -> 6.50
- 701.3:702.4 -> 6.41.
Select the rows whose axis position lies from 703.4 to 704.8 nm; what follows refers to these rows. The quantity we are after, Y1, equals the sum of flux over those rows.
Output 59.4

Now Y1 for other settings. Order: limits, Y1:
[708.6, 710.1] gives 58.0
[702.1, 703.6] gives 59.2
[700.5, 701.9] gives 57.7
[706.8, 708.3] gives 57.6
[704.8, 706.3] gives 58.1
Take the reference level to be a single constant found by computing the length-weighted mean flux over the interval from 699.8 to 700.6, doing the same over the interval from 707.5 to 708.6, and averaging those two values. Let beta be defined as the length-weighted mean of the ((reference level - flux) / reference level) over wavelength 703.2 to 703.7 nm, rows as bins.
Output -0.02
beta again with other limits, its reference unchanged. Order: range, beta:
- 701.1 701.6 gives 0.00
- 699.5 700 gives -0.07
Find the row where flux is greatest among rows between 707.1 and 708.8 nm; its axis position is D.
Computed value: 707.207 nm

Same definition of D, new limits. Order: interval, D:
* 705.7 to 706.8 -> 706.394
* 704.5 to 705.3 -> 704.931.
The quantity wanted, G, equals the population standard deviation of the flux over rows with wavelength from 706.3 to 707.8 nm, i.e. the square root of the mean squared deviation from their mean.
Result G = 0.09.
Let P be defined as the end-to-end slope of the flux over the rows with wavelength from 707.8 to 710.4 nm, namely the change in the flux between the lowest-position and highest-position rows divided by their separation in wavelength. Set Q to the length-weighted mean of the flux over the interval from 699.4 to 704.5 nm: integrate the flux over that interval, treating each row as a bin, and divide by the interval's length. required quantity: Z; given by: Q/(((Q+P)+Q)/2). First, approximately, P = 0.13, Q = 6.57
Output 0.99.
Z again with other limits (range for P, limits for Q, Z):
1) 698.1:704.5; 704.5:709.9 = 1.00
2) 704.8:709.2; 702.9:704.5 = 1.01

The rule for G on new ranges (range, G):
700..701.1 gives 0.12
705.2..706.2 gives 0.11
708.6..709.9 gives 0.10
